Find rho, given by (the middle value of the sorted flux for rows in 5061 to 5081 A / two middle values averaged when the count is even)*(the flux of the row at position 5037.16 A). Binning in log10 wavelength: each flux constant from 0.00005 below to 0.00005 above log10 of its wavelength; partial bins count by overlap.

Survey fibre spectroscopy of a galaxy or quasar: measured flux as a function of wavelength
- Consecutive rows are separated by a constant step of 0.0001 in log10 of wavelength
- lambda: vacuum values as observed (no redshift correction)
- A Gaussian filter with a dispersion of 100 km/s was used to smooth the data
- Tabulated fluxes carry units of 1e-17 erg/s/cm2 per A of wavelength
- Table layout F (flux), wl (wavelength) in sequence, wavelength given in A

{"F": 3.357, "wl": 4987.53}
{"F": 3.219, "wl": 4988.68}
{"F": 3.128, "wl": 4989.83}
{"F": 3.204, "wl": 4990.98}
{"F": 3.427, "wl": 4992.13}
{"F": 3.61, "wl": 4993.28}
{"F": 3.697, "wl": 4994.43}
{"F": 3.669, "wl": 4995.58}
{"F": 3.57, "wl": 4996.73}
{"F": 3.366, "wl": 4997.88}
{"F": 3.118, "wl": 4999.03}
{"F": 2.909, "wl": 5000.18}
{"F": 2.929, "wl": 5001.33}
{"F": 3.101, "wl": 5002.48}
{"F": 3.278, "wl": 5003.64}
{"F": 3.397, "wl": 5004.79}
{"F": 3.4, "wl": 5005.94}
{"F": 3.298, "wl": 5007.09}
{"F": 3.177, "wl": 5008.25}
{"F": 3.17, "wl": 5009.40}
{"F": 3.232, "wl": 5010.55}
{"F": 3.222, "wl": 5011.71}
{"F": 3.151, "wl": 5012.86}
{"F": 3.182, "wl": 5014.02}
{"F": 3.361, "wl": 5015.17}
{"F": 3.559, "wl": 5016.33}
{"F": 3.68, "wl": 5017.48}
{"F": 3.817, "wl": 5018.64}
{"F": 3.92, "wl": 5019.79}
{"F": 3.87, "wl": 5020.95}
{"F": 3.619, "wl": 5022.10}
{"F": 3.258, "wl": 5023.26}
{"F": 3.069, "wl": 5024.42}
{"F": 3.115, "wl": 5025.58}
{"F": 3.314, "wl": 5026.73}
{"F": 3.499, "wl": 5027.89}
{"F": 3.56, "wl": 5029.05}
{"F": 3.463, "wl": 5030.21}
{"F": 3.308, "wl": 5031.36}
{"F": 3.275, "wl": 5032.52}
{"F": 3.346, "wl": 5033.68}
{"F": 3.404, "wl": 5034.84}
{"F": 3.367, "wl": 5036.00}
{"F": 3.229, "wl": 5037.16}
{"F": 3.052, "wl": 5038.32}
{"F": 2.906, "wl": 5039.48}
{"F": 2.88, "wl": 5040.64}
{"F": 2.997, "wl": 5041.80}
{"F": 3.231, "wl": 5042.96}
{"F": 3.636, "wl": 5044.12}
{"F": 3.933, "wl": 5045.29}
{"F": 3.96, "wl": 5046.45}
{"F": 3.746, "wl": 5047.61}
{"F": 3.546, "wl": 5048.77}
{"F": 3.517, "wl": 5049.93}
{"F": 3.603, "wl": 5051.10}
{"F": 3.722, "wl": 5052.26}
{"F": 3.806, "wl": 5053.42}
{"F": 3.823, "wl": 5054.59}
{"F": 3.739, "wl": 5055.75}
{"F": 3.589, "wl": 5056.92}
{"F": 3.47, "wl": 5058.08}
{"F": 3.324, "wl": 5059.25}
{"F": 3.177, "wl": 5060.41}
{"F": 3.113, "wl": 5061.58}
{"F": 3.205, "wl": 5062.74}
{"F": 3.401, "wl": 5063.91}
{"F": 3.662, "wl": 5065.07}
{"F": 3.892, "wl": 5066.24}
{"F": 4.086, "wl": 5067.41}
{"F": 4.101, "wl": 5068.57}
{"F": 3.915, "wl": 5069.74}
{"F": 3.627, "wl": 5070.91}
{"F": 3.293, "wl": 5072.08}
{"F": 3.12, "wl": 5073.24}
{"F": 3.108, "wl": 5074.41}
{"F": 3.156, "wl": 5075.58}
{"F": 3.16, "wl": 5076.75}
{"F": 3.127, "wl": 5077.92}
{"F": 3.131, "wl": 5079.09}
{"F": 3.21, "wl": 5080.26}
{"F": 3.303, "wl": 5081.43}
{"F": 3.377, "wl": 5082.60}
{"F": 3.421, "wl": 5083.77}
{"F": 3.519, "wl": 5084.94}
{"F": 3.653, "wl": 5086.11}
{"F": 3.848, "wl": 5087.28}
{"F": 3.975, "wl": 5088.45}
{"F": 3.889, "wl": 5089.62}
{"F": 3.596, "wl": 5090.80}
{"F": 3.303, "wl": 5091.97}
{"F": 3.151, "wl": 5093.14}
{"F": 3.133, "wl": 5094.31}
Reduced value 10.4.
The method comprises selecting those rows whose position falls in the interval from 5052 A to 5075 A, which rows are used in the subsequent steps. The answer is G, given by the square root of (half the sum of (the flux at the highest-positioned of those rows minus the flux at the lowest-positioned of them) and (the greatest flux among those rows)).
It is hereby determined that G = 1.32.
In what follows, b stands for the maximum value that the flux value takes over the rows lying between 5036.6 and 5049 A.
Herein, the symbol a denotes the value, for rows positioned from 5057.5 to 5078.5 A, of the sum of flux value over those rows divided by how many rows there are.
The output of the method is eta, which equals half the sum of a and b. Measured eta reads 3.70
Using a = 3.44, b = 3.96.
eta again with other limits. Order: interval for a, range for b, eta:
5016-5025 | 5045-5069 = 3.85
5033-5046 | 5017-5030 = 3.60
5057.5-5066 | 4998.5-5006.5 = 3.37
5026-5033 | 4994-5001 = 3.55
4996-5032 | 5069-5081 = 3.63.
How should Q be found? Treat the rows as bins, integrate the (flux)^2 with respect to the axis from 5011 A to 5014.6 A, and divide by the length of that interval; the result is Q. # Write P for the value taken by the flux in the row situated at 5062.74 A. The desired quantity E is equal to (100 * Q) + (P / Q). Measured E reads 1015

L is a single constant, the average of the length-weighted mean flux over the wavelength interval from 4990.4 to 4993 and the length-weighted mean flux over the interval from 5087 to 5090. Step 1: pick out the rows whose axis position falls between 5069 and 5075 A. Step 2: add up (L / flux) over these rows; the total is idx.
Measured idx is 5.36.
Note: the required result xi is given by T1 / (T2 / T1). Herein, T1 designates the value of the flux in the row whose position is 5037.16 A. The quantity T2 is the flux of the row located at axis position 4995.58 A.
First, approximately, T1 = 3.229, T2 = 3.669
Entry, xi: 2.8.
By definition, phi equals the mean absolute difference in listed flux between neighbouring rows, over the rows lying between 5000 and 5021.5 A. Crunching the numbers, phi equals 0.09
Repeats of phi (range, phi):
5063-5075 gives 0.19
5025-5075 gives 0.14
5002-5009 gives 0.10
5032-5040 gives 0.10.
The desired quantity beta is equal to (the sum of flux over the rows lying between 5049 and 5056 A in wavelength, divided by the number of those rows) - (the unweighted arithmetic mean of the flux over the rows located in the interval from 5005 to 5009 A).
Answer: 0.41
